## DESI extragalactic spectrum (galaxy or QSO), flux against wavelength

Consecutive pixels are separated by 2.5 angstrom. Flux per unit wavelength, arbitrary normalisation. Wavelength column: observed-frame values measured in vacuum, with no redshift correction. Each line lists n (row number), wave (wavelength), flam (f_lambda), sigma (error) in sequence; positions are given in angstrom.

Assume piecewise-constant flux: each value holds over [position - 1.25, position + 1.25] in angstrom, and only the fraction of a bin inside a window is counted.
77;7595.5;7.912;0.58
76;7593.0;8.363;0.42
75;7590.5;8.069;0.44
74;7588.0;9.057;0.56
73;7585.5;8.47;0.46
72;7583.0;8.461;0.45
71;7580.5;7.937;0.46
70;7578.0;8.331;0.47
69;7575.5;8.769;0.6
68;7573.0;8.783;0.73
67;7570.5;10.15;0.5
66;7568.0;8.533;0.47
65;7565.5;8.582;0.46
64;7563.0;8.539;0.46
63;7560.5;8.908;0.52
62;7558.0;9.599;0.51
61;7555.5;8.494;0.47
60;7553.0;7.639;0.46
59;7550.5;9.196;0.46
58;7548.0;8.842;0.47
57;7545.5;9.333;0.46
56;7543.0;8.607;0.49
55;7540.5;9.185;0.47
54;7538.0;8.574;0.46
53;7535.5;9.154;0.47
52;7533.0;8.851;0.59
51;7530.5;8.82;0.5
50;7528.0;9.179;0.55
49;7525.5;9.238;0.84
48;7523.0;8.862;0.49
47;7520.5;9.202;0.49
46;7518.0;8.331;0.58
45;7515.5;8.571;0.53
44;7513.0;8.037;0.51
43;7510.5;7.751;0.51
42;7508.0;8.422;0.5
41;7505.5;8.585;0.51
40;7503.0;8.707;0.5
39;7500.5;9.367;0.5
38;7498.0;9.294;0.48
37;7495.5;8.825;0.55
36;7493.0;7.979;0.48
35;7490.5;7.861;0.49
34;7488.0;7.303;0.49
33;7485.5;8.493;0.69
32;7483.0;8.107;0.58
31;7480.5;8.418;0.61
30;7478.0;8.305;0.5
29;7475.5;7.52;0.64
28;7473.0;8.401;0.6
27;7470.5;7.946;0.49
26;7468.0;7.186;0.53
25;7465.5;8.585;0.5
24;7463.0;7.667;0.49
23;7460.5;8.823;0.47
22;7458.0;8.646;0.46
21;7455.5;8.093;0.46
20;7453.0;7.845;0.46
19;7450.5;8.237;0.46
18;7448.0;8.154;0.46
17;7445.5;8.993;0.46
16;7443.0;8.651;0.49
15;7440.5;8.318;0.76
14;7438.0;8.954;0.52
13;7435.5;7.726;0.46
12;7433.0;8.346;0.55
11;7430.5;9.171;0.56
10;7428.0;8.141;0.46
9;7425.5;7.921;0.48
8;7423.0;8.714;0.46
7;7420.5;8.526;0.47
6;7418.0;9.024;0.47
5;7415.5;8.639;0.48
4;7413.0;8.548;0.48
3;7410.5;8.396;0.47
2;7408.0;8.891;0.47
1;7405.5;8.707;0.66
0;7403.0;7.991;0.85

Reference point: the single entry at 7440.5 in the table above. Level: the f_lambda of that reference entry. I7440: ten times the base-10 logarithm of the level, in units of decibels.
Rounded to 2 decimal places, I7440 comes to 9.20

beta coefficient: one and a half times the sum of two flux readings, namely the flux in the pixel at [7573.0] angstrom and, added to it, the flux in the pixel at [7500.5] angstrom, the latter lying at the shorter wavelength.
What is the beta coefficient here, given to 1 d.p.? 27.2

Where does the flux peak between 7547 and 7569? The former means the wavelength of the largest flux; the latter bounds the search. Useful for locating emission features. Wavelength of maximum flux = 7558.0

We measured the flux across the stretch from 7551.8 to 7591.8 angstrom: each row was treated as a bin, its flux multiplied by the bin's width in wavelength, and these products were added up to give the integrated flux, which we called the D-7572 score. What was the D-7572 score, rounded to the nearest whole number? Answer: 346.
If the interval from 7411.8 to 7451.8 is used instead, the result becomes 340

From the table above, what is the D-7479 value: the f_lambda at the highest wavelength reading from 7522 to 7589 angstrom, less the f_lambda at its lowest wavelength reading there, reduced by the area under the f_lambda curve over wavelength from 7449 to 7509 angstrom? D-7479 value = -496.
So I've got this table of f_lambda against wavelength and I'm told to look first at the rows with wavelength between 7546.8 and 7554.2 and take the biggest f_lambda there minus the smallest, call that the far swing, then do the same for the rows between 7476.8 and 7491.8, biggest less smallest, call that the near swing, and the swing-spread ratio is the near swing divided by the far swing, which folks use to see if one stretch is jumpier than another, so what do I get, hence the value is 0.76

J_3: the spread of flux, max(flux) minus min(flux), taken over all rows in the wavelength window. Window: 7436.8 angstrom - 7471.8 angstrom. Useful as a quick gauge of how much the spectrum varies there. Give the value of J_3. 1.8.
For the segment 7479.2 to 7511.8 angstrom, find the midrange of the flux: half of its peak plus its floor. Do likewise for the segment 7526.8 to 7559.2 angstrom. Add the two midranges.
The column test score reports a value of 17.0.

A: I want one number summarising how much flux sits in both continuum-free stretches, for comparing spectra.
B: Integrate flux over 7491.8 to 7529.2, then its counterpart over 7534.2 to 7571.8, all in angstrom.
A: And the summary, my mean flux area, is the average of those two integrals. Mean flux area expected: 330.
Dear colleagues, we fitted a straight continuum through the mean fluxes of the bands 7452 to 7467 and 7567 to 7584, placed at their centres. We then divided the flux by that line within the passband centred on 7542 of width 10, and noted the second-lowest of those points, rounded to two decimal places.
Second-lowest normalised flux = 1.00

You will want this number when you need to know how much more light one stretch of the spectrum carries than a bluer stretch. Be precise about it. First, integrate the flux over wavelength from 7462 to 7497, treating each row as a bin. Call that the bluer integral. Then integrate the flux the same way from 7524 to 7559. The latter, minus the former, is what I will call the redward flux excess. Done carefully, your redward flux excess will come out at 30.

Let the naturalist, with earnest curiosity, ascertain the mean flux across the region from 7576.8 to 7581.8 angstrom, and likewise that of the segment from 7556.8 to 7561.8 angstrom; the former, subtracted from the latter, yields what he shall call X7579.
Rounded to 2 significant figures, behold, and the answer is 1.1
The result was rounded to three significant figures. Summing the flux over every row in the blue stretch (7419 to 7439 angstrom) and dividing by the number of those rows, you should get 8.44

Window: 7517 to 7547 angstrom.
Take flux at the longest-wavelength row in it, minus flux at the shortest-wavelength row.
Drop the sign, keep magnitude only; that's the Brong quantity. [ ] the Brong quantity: 1.0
